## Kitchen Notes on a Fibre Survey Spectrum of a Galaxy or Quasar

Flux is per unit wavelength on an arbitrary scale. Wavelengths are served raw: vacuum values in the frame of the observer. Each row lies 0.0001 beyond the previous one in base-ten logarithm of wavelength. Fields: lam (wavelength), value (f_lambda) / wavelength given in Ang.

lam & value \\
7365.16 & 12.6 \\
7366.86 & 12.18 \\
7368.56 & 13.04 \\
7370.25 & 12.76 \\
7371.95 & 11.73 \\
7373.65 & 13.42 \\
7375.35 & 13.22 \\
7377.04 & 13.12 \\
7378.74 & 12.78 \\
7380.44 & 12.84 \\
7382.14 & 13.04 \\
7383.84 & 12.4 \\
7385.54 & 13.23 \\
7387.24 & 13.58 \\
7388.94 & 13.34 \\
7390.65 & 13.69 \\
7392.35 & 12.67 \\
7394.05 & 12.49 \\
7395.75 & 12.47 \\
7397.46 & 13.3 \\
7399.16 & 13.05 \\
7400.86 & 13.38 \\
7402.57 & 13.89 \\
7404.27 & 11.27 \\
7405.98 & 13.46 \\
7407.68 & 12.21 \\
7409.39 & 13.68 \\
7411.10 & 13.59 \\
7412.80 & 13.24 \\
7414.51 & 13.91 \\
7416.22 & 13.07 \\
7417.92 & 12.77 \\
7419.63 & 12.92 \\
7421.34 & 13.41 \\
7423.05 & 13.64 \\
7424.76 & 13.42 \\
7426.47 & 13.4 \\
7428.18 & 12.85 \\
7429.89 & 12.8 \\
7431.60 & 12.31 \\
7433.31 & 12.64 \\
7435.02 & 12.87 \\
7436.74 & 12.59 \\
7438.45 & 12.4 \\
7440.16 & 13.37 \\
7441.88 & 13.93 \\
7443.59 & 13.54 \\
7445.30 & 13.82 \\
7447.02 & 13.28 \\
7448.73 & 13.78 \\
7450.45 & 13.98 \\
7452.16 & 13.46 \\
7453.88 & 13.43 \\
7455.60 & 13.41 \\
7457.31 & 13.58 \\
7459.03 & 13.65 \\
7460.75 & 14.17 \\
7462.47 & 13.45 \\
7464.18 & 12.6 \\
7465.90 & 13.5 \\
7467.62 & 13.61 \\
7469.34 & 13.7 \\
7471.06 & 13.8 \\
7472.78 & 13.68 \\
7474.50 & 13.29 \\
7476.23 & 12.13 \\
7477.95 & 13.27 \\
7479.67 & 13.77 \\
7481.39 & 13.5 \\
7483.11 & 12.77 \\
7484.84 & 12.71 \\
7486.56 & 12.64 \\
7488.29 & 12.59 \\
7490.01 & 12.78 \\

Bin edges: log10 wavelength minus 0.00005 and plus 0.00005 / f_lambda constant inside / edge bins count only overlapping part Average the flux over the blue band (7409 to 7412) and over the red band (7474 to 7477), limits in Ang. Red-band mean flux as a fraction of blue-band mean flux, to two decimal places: 0.93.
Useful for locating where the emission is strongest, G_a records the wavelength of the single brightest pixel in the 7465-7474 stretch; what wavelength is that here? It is 7471.06 Ang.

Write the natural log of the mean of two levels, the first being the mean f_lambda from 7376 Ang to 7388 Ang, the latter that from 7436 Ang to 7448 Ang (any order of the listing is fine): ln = 2.58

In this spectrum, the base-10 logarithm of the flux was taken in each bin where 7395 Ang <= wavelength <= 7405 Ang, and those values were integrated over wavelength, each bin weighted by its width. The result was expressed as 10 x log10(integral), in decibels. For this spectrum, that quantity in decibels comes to 10.5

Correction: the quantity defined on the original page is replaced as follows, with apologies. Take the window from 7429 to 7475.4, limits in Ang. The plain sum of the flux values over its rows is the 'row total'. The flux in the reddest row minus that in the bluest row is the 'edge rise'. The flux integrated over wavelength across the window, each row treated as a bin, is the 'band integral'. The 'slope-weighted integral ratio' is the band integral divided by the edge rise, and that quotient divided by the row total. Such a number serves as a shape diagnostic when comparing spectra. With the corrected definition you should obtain 3.5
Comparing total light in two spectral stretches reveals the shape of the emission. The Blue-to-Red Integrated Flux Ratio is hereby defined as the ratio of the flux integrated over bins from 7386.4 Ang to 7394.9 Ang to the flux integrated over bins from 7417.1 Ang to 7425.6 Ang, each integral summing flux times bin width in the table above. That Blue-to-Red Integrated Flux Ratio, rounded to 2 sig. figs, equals 0.99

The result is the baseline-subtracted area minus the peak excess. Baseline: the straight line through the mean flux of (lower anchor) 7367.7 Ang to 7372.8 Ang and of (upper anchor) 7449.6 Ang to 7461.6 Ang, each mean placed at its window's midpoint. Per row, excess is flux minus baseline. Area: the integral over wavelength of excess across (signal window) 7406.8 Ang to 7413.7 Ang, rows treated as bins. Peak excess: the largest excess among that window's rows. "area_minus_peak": 0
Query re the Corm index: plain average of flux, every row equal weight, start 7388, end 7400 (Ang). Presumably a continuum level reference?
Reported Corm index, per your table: 13.00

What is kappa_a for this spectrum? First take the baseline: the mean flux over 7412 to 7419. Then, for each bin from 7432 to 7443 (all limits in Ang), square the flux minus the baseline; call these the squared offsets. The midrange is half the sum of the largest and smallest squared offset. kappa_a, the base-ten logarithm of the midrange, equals -0.44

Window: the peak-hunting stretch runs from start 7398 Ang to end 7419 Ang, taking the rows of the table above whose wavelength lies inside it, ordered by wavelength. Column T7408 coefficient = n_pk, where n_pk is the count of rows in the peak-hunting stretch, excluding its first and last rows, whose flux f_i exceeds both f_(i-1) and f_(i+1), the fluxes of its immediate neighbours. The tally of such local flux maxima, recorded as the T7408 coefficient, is 4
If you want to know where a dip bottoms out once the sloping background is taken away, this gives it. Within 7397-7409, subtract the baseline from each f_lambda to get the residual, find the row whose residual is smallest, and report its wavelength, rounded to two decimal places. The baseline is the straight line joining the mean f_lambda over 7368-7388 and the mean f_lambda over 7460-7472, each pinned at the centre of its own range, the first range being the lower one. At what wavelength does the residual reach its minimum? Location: 7404.27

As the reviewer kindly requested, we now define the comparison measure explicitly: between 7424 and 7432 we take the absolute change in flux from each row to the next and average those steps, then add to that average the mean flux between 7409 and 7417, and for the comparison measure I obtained 13.8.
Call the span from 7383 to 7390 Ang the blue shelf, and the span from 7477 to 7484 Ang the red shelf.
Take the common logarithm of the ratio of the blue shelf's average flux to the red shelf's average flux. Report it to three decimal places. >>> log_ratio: -0.006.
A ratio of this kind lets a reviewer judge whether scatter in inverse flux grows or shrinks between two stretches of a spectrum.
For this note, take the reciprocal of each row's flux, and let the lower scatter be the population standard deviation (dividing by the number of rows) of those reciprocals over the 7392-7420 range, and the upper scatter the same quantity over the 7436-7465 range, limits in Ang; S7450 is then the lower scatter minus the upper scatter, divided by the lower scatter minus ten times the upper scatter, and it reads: -0.056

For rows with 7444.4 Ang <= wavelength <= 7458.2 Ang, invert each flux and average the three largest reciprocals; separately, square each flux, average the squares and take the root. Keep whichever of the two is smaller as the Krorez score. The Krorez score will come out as 0.075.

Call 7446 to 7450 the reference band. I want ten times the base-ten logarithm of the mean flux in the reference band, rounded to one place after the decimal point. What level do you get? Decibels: 11.3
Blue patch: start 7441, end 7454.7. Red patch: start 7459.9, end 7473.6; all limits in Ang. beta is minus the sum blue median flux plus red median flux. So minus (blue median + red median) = -27.3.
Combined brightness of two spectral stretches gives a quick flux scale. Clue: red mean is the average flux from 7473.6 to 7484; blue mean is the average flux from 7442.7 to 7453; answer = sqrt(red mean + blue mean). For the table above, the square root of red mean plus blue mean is 5.17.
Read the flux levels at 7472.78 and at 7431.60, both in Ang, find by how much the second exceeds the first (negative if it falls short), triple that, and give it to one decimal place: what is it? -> -4.1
